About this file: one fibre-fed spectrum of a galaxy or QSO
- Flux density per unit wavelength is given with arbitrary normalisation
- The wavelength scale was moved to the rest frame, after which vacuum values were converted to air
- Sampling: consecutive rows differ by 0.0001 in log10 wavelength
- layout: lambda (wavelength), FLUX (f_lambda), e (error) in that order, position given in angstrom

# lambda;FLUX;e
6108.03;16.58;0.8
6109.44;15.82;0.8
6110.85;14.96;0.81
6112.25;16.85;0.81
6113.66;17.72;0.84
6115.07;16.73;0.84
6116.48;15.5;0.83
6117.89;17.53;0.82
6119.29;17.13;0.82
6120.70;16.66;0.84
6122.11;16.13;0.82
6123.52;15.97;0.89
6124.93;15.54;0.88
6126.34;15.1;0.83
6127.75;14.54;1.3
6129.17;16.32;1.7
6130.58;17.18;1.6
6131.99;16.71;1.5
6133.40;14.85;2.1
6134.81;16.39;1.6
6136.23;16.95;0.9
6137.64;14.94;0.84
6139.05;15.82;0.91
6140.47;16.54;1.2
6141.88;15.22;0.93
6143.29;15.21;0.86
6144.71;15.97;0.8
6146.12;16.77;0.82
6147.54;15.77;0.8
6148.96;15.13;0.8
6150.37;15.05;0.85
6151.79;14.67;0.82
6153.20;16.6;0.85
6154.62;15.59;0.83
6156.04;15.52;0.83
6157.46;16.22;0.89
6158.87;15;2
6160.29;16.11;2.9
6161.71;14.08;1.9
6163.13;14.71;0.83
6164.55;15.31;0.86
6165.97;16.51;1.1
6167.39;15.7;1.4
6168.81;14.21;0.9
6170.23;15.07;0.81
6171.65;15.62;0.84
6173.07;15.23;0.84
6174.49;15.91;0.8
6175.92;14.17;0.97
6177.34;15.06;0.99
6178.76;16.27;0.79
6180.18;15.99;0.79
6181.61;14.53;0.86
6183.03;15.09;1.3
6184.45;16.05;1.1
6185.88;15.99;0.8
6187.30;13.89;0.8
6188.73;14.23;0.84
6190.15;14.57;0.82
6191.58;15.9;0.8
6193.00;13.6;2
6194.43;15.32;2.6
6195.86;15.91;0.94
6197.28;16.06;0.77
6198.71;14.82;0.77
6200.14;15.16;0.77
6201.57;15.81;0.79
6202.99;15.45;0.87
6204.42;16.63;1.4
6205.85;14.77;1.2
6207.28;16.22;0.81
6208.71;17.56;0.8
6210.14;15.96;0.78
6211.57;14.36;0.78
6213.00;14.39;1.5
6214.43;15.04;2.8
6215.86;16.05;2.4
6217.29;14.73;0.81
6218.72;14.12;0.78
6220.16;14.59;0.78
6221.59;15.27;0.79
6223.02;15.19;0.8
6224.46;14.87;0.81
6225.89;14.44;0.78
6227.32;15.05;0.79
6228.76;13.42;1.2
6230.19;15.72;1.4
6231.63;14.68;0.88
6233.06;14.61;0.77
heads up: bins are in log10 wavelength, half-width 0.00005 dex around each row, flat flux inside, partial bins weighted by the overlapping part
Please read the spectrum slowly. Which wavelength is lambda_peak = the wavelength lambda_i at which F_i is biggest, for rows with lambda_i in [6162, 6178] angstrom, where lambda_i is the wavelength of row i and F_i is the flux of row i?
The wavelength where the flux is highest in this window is 6165.97 angstrom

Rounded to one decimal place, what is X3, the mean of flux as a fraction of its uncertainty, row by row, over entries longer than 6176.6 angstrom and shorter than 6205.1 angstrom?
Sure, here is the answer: 16.5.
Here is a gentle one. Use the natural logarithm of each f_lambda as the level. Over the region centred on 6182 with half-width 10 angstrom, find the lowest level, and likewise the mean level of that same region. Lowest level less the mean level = -0.089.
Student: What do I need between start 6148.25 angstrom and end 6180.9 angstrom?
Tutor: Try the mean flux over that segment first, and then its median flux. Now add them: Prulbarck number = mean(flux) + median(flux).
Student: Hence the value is 30.7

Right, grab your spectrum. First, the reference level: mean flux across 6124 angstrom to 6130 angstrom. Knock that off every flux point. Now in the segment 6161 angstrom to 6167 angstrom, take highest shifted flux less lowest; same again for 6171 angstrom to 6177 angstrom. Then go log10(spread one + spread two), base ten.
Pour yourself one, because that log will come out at 0.62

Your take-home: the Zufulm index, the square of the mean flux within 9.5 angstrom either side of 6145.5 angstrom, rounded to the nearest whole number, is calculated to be 247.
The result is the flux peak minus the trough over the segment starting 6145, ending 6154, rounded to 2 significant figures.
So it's 2.1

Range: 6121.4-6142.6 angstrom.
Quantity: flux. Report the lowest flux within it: 14.54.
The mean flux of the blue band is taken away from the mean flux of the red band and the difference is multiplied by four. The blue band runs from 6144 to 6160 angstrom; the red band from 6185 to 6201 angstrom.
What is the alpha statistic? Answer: -2.5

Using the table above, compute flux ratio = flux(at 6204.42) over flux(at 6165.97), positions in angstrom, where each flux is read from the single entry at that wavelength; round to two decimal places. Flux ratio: 1.01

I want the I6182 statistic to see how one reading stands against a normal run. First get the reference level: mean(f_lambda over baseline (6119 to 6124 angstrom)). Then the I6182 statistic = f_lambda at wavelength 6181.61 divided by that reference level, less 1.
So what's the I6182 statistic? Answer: -0.12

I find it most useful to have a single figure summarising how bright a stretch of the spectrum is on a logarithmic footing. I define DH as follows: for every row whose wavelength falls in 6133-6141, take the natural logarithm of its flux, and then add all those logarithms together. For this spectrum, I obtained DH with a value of 17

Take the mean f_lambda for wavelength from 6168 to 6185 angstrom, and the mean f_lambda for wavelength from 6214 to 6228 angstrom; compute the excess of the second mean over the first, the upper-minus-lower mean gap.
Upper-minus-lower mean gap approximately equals -0.33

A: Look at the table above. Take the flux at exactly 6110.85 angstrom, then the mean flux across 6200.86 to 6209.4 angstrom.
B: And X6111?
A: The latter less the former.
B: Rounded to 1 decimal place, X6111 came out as 1.1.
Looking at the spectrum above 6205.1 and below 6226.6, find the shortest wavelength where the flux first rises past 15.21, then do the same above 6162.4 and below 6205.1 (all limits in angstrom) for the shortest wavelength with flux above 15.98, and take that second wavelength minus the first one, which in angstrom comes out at -41.3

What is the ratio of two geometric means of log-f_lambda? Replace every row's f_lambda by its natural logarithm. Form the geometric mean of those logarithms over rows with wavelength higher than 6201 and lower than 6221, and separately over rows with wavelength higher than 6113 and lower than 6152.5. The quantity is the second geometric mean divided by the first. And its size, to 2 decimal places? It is 1.01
